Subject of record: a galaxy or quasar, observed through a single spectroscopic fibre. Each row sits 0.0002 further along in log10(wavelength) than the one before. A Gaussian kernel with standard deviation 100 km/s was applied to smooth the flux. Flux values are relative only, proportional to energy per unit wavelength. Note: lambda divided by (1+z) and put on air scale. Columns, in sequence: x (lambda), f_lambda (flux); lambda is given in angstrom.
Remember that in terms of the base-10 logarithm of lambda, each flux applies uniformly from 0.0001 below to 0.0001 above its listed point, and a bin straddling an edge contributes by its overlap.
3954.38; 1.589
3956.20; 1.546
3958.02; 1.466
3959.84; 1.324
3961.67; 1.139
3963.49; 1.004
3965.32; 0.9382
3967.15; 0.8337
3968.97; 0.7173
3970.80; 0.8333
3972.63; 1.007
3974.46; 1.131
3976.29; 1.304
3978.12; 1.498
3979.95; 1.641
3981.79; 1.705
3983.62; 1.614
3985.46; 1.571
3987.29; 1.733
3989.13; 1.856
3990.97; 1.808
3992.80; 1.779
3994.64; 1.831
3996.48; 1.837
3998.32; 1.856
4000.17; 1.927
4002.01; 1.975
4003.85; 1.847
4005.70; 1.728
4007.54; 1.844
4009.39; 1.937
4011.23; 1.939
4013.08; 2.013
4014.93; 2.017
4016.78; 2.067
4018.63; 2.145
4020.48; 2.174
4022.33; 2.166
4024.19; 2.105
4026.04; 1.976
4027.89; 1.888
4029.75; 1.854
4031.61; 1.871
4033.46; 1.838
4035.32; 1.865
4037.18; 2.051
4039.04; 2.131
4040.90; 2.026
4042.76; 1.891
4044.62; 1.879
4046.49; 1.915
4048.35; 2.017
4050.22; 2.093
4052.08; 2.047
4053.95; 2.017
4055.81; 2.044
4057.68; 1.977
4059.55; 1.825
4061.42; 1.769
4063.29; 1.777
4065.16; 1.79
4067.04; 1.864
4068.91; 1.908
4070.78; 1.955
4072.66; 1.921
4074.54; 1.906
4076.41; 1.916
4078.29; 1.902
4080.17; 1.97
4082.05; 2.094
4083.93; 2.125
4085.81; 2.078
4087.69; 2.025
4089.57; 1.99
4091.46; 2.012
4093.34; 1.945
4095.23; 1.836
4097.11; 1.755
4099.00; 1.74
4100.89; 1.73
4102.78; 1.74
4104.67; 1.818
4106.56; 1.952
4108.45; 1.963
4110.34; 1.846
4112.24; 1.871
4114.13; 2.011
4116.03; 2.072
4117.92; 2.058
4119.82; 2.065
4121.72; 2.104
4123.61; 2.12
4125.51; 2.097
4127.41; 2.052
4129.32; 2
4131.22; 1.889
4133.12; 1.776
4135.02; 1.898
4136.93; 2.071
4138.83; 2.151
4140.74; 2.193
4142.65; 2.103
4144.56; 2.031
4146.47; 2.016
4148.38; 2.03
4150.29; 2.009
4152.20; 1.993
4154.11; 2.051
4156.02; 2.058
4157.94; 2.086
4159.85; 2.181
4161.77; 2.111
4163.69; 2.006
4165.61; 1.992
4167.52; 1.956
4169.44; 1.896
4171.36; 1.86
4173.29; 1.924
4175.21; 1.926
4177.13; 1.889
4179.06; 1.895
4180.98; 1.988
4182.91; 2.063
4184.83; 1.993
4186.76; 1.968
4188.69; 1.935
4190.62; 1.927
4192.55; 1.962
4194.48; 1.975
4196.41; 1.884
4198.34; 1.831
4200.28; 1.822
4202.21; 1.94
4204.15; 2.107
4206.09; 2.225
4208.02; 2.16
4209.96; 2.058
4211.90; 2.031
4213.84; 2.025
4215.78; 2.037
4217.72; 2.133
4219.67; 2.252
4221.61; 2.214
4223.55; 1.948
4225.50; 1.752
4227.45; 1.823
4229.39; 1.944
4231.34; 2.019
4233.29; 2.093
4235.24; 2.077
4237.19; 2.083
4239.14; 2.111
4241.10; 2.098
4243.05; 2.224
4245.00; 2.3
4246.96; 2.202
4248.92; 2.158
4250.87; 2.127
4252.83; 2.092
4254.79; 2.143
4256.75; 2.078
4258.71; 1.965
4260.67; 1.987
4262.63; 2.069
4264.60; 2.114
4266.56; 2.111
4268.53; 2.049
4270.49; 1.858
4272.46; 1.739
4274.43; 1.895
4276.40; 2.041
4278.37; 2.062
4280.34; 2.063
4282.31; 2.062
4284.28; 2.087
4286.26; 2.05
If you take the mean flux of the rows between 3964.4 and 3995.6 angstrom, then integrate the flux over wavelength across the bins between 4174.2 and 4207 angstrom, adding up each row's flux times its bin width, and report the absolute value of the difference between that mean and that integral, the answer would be 63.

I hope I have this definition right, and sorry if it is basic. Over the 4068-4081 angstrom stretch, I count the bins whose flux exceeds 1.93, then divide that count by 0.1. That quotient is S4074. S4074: 20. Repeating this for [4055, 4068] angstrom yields 20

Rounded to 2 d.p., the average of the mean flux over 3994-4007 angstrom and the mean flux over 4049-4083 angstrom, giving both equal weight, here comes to 1.89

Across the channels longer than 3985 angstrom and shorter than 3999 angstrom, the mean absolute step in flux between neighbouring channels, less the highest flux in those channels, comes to -1.79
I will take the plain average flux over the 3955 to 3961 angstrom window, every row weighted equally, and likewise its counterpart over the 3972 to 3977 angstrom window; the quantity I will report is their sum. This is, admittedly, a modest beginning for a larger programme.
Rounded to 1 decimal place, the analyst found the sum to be 2.6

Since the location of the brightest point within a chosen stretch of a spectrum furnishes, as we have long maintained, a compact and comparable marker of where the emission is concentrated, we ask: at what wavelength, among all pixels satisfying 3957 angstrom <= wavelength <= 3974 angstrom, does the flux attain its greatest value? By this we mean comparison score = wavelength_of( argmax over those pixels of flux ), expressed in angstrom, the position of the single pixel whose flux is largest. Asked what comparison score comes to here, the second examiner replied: 3958.02 angstrom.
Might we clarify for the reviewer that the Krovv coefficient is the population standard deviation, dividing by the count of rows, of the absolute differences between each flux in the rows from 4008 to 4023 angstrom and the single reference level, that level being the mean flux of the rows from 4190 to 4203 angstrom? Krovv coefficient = 0.090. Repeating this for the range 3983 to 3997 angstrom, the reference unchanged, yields 0.100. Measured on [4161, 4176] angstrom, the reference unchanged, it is 0.060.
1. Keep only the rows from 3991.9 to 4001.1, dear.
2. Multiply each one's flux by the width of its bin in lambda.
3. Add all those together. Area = 17.0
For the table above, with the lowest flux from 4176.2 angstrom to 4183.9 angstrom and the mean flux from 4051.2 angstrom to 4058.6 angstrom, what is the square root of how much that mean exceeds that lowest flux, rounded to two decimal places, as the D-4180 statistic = 0.36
